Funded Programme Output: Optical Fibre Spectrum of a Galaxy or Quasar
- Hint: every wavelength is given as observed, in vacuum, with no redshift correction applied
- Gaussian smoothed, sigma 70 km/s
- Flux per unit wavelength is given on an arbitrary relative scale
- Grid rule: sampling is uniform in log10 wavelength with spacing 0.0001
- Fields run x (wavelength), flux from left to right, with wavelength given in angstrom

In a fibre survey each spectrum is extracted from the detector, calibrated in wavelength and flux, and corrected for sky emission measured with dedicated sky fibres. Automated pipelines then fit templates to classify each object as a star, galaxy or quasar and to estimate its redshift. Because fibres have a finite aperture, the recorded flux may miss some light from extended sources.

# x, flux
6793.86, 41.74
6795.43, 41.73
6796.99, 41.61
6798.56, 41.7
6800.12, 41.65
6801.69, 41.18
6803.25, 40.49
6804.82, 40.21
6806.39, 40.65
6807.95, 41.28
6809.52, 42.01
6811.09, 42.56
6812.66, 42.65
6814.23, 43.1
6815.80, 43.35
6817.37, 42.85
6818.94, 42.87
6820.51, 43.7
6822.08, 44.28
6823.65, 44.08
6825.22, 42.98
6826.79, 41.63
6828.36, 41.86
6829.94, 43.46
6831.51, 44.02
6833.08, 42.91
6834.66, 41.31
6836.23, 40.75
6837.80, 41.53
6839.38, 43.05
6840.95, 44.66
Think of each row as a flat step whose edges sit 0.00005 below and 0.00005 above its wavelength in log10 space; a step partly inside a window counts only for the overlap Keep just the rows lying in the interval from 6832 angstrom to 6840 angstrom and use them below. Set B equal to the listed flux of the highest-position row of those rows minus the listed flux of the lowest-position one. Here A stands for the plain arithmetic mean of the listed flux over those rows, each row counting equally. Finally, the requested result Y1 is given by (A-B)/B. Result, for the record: 298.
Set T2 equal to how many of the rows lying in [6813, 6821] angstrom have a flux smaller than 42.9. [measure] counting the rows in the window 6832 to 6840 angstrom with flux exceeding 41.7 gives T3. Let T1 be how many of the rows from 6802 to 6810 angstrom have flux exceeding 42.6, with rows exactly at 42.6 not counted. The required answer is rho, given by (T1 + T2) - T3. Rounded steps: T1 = 0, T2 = 2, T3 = 2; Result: 0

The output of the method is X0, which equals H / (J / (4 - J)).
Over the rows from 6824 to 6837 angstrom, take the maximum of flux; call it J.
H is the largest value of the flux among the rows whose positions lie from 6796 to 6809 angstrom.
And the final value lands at -37.9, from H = 41.7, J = 44.02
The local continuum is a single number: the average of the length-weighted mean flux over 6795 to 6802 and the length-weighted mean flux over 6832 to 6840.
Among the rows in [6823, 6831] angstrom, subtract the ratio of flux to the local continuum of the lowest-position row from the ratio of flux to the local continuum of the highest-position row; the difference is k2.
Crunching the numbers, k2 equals -0.015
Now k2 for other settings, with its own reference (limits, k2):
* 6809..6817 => 0.032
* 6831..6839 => -0.060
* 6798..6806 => -0.036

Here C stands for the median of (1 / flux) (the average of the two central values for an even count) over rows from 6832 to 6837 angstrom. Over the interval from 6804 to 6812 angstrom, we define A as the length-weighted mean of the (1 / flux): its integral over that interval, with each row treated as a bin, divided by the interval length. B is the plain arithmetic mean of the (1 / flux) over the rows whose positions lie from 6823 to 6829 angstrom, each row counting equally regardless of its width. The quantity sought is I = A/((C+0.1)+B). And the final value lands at 0.164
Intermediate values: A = 0.0242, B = 0.0235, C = 0.0242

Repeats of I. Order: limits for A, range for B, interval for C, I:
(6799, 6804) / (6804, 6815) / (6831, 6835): 0.165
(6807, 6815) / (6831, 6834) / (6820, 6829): 0.162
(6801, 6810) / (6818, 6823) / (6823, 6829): 0.167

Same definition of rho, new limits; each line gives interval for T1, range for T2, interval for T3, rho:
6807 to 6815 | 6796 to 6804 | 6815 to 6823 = 2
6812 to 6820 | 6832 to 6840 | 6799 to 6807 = 8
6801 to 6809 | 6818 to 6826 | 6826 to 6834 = -3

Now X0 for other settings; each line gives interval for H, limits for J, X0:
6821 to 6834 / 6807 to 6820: -40.2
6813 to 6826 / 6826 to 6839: -40.3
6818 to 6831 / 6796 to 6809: -40.0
